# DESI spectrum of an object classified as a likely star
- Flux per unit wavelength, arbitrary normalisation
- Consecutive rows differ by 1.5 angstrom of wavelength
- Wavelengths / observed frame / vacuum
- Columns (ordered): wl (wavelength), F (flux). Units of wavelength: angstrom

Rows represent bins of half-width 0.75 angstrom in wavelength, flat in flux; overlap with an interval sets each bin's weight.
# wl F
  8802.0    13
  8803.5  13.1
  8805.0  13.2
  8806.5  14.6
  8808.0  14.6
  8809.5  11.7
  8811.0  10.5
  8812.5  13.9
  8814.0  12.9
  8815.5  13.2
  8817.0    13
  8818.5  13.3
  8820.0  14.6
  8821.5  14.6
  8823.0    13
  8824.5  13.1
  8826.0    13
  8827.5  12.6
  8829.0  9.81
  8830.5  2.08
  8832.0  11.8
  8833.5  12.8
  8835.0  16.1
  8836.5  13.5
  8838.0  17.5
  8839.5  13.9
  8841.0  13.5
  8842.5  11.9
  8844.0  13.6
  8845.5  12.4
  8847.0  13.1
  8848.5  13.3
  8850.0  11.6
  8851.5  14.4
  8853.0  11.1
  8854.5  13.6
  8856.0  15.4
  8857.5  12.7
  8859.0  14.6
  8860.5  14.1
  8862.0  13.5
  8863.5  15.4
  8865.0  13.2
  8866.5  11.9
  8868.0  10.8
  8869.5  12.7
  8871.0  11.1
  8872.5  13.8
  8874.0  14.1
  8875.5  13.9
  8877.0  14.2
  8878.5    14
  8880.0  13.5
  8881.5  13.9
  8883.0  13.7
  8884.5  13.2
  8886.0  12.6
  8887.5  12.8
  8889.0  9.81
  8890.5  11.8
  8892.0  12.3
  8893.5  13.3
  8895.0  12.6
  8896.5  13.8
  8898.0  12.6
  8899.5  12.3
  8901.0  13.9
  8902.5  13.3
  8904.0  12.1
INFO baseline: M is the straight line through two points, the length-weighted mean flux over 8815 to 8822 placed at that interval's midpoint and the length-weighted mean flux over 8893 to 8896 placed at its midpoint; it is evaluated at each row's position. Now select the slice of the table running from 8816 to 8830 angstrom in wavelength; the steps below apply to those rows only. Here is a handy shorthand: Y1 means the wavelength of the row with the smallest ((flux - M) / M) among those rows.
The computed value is 8829.0 angstrom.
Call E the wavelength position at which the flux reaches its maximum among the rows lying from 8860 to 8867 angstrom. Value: 8863.5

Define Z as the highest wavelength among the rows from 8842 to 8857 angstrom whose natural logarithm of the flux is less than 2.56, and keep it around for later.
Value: 8853.0 angstrom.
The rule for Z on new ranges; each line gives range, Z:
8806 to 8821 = 8814.0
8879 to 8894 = 8892.0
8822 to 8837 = 8833.5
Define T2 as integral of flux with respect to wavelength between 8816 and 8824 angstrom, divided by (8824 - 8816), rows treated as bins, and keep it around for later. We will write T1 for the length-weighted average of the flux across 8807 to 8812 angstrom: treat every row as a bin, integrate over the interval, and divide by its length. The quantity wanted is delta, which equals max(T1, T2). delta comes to 13.7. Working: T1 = 12.5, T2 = 13.7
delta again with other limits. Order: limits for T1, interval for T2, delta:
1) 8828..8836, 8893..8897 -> 13.2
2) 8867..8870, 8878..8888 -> 13.4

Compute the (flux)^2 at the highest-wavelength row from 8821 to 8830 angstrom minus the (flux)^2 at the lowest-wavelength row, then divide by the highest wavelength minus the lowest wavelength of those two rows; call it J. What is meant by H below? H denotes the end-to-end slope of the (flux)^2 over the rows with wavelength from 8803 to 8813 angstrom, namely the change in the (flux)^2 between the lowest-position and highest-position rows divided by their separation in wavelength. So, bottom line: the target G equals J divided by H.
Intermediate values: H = 2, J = -16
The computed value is -6.5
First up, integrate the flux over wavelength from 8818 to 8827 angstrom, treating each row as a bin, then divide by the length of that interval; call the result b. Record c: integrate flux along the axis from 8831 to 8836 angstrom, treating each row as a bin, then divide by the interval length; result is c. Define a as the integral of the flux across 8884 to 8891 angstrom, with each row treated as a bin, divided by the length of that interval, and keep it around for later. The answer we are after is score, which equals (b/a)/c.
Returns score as 0.087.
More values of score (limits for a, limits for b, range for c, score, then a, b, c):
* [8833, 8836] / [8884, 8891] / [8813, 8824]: 0.061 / 14.5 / 12.0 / 13.5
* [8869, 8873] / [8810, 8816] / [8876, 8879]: 0.072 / 12.4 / 12.6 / 14.1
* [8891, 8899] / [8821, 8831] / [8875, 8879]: 0.063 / 12.9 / 11.3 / 14.0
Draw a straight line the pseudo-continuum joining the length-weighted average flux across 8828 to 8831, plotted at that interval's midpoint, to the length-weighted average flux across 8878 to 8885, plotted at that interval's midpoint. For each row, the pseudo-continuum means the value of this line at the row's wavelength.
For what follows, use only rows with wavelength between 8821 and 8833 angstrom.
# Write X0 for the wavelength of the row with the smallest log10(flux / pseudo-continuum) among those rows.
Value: 8830.5 angstrom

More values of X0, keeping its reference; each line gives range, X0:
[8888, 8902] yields 8889.0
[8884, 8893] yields 8889.0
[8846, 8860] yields 8853.0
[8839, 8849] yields 8845.5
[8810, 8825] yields 8824.5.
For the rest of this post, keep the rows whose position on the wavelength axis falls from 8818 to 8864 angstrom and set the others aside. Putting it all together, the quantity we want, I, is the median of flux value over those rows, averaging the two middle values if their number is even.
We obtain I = 13.3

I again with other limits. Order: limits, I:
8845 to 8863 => 13.4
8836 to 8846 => 13.5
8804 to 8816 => 13.2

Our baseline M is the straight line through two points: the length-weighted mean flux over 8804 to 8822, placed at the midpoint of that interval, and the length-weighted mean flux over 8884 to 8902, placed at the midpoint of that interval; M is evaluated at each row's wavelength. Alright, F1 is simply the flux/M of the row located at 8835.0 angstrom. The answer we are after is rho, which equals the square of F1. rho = 1.51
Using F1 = 1.23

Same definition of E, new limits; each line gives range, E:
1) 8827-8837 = 8835.0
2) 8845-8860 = 8856.0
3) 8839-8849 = 8839.5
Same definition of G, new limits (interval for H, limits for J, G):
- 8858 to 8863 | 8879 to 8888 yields 0.2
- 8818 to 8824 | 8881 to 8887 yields 4.4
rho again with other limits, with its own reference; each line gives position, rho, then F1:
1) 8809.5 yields 0.77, 0.88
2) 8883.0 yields 1.17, 1.08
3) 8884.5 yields 1.09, 1.04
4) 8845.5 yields 0.91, 0.95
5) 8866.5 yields 0.86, 0.93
